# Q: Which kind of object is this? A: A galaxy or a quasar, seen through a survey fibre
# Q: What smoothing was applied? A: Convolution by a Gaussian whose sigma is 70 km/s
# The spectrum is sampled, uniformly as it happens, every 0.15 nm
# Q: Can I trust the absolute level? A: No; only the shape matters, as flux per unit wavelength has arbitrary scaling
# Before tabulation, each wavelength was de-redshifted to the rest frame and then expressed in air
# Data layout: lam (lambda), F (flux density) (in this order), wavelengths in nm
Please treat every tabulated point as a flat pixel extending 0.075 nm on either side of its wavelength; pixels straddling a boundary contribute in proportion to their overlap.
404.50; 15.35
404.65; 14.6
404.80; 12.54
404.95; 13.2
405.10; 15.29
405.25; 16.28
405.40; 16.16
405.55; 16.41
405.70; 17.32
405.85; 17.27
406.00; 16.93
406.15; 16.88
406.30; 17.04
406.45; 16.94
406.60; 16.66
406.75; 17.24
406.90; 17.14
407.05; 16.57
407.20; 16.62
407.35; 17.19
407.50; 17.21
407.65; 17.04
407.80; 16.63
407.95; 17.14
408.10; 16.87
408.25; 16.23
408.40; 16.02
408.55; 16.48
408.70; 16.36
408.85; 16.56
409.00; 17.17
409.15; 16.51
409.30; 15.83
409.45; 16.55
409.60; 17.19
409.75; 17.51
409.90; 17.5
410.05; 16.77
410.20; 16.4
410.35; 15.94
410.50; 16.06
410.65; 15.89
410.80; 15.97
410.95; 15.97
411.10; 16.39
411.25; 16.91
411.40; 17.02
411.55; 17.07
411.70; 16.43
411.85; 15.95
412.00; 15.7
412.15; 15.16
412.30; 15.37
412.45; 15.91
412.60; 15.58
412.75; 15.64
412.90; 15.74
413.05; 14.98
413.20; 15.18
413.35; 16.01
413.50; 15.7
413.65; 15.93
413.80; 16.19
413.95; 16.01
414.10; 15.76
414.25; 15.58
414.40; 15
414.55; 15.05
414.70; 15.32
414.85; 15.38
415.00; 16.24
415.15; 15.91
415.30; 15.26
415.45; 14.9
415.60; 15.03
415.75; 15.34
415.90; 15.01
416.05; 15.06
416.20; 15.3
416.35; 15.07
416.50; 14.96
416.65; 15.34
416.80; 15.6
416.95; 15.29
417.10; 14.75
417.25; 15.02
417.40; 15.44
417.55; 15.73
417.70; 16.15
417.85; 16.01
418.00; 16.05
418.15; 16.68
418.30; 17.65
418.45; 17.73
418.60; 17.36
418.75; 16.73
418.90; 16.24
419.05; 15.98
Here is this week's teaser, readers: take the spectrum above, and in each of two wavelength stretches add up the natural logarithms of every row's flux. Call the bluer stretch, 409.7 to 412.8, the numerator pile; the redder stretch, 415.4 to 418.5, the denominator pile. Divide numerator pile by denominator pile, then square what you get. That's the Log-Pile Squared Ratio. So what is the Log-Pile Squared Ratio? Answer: 1.03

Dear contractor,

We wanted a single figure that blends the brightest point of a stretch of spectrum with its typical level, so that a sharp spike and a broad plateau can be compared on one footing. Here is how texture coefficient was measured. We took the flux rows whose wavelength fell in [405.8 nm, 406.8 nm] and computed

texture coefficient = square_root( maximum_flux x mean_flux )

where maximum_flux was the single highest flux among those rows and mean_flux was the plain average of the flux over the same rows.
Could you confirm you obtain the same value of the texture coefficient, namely 17.1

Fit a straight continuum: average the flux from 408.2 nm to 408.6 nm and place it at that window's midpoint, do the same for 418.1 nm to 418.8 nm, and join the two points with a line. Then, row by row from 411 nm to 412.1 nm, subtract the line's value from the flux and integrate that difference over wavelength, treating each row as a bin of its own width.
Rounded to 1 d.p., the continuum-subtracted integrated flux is -0.1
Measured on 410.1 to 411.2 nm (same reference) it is -0.4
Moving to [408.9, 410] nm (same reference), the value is 0.6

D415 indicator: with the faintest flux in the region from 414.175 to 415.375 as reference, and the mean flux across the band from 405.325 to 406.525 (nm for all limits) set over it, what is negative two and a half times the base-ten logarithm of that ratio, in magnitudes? -0.13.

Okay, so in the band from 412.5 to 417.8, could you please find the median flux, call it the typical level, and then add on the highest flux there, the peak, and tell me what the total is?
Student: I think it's 31.6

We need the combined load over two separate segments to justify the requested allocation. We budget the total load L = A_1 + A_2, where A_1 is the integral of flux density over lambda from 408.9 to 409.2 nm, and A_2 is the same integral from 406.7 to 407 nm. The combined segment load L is 10.2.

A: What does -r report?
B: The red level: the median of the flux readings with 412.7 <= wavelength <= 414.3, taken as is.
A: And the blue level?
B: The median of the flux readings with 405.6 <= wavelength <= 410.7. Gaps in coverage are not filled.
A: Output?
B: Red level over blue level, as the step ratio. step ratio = 0.936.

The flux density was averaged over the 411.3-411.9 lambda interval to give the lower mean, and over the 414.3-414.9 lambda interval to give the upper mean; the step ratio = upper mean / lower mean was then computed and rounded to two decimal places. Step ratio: 0.91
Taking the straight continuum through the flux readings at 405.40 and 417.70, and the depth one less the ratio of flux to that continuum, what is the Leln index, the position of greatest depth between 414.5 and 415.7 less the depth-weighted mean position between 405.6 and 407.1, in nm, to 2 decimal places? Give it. 9.14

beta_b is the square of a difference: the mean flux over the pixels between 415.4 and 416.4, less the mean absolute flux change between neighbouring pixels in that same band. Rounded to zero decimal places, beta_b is 222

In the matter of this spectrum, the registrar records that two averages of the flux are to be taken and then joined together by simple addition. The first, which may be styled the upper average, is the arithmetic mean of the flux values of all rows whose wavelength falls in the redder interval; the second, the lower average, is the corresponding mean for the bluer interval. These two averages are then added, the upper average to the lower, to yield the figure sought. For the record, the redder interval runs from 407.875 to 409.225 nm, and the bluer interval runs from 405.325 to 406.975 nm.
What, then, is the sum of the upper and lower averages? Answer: 33.5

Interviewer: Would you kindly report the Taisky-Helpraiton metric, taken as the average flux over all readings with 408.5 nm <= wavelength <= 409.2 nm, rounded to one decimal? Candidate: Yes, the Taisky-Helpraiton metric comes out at 16.6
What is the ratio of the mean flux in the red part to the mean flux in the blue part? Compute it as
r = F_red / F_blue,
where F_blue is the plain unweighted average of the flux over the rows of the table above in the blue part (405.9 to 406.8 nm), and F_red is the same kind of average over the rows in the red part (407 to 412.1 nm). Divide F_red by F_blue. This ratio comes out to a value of 0.978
